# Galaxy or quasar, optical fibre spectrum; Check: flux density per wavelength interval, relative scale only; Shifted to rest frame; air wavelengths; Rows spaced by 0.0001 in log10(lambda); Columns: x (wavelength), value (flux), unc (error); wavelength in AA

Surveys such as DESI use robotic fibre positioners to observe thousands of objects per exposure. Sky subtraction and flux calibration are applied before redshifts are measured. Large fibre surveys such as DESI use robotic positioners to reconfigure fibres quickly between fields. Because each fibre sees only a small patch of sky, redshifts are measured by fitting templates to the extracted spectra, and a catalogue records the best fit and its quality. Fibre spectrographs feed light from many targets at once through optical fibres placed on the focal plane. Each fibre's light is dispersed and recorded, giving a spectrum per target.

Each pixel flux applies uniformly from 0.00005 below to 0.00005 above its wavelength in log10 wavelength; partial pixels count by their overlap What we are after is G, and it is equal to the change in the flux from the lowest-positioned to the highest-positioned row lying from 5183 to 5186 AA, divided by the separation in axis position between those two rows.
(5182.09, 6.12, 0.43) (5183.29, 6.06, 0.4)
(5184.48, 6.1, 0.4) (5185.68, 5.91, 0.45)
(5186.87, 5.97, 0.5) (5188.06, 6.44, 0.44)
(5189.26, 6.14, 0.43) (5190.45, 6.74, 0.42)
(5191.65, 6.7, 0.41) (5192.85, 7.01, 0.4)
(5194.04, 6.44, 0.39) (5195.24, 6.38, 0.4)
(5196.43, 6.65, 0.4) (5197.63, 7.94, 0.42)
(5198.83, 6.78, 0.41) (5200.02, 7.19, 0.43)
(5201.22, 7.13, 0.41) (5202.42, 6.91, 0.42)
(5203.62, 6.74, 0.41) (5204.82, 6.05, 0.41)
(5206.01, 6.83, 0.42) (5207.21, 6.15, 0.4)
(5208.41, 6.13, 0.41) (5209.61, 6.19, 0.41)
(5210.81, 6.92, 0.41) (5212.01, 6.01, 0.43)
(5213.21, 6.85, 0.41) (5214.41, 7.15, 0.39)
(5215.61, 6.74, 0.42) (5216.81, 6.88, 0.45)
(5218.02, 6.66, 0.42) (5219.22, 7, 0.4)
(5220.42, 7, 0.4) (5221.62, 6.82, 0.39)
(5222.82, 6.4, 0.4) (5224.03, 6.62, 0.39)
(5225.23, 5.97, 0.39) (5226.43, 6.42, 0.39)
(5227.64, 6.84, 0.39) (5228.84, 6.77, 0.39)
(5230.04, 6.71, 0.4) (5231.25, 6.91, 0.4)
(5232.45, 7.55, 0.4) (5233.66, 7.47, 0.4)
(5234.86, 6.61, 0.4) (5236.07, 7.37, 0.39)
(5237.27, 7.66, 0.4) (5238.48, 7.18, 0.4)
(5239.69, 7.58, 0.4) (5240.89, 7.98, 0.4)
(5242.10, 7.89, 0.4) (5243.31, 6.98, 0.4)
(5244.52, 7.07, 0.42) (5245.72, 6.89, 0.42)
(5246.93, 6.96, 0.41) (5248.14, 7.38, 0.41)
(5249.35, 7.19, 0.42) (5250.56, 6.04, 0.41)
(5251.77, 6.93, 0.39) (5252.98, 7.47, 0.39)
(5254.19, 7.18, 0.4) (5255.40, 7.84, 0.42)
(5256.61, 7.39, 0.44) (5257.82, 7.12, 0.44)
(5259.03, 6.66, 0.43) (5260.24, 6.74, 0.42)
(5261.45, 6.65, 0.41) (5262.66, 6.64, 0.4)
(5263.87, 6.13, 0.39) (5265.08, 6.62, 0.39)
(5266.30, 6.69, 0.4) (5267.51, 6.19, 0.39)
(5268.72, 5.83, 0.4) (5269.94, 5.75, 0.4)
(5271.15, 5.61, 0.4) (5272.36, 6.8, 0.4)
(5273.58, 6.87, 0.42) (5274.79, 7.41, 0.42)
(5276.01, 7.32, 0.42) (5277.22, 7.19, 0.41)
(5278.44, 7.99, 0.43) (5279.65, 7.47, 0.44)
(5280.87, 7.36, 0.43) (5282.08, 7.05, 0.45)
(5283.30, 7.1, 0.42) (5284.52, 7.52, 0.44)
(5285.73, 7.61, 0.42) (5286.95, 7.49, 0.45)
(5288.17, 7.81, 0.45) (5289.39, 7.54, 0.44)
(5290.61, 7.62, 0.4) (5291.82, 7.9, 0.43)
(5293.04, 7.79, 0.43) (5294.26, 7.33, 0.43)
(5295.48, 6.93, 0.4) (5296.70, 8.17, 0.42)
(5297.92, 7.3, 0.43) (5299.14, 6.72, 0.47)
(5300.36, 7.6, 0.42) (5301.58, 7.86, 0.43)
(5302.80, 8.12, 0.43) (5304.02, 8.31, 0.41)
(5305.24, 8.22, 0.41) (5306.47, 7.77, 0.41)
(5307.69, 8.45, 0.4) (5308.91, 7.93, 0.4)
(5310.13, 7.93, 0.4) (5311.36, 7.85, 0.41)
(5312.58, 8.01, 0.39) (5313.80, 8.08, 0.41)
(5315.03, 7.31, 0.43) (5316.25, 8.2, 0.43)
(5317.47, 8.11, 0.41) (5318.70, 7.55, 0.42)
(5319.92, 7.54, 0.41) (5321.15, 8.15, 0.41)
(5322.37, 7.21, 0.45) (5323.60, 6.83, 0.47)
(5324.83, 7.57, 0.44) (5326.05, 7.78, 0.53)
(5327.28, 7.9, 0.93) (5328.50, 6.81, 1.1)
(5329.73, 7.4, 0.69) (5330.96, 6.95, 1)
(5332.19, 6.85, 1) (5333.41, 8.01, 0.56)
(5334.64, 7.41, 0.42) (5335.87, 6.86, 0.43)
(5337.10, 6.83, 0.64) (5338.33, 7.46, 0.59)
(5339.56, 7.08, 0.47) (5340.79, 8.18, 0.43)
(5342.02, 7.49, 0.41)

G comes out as -0.06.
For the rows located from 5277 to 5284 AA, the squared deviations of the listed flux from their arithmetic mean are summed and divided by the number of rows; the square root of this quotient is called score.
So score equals 0.32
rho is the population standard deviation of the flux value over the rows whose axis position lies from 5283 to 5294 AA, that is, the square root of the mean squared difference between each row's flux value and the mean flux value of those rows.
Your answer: 0.2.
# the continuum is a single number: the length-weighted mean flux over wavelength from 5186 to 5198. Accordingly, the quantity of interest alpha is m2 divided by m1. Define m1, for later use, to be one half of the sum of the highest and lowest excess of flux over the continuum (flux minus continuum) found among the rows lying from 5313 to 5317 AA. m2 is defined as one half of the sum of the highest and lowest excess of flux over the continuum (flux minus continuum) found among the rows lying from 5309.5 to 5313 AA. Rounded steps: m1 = 1.2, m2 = 1.33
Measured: 1.2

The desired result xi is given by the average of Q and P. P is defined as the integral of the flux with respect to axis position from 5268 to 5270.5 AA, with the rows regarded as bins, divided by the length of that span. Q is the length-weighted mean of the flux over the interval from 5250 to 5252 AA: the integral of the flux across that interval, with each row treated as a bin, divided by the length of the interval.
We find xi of 6.10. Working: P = 5.80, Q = 6.4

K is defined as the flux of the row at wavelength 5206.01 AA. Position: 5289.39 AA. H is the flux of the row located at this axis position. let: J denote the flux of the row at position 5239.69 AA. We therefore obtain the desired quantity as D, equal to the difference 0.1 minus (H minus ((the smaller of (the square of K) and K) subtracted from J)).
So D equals -6.7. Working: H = 7.54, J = 7.58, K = 6.83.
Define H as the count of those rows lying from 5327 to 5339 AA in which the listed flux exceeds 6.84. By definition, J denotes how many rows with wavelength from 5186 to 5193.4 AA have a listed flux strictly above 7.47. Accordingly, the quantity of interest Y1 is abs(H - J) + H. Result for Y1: 16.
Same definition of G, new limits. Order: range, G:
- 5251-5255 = 0.10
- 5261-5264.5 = -0.21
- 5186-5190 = 0.07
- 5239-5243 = 0.13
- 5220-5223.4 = -0.25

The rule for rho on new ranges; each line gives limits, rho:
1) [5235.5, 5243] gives 0.3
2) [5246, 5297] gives 0.6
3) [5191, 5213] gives 0.5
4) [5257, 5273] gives 0.4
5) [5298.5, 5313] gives 0.4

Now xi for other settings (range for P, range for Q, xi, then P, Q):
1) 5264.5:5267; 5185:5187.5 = 6.29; 6.62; 6.0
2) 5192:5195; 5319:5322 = 7.23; 6.68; 7.8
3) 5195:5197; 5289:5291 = 7.07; 6.56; 7.6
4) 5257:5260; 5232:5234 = 7.20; 6.91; 7.5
